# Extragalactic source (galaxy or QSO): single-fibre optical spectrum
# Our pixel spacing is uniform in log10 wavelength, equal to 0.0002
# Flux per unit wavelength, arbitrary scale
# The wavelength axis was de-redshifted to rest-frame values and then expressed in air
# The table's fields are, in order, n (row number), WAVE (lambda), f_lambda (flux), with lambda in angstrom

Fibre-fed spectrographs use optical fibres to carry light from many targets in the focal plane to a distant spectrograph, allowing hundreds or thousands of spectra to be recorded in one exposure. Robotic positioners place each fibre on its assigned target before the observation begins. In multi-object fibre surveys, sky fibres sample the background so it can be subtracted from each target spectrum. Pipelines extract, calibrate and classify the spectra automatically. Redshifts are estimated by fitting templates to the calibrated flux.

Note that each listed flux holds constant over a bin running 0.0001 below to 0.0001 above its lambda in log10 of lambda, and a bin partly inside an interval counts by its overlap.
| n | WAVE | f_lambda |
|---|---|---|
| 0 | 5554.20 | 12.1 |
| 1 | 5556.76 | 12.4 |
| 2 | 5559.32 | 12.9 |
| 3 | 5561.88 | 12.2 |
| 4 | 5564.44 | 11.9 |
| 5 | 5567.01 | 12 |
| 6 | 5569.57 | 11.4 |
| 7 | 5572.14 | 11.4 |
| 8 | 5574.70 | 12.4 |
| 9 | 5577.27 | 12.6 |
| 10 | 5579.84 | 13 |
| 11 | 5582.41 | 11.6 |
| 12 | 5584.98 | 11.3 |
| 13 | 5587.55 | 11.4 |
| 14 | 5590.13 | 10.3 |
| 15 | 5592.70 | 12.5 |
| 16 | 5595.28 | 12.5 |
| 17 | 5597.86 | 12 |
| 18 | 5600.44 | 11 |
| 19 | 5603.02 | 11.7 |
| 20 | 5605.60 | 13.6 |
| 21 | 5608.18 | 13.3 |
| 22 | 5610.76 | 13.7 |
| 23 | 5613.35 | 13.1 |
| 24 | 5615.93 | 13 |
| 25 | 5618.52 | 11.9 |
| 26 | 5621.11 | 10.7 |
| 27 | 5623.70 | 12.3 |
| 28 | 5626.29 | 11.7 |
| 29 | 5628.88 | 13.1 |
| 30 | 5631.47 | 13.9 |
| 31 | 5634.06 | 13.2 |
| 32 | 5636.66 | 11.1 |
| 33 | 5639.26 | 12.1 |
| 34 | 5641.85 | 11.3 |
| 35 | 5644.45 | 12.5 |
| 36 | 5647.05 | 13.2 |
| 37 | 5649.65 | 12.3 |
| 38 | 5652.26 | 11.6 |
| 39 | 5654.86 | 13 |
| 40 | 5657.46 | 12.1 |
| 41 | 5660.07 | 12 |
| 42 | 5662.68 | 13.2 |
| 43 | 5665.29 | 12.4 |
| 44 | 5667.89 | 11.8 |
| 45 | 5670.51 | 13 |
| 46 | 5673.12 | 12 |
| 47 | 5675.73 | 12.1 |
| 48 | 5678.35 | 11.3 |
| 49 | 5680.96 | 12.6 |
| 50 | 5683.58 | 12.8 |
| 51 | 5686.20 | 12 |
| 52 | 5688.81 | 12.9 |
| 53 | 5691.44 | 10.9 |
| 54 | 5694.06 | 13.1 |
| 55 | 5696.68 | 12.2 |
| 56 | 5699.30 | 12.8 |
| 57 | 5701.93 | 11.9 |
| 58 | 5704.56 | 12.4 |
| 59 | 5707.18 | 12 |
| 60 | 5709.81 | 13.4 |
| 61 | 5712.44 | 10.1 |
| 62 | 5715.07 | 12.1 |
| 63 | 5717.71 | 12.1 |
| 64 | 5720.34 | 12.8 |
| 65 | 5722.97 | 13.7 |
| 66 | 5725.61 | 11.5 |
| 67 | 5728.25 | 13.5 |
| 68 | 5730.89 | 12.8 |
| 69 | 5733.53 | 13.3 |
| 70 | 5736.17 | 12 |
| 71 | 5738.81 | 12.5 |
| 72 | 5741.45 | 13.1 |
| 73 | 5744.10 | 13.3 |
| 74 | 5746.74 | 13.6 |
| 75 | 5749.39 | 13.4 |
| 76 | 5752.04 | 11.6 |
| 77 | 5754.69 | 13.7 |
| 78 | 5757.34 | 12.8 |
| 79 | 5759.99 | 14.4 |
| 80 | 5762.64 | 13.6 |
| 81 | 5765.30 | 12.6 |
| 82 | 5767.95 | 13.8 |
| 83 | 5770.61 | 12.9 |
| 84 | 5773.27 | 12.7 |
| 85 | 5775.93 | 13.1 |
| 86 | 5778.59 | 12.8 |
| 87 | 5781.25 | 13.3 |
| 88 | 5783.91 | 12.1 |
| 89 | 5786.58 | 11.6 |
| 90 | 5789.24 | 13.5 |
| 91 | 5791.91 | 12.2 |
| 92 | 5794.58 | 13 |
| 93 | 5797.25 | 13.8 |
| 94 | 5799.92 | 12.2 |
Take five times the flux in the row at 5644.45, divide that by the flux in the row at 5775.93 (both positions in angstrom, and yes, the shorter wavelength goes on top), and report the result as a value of 4.77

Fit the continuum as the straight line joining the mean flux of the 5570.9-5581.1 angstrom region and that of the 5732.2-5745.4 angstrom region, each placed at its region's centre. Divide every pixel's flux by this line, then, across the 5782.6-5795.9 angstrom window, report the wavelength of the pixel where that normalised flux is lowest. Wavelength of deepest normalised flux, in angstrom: 5786.58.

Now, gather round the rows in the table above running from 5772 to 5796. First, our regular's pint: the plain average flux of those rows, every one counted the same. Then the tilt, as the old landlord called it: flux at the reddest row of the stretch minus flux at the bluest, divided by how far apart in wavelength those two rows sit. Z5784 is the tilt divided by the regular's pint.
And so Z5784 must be 0.0011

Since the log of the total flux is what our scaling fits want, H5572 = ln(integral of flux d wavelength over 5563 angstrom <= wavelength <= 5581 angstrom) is 5.38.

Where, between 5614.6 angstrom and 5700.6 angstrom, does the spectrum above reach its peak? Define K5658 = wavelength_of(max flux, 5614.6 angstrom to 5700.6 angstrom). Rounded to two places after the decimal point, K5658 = 5631.47 angstrom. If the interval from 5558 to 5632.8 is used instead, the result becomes 5631.47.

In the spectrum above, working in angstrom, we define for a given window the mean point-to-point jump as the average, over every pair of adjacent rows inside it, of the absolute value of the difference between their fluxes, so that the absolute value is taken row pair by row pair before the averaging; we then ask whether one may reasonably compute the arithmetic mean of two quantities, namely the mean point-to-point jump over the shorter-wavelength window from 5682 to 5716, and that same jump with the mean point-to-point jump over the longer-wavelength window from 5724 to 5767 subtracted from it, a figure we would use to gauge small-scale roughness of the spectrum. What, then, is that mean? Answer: 0.84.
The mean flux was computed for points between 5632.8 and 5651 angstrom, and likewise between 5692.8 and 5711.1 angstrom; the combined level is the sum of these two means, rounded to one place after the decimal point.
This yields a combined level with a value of 24.8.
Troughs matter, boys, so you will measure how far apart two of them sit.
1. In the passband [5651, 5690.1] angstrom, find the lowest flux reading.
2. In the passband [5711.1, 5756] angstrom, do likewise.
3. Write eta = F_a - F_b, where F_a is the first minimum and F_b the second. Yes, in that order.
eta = 1.2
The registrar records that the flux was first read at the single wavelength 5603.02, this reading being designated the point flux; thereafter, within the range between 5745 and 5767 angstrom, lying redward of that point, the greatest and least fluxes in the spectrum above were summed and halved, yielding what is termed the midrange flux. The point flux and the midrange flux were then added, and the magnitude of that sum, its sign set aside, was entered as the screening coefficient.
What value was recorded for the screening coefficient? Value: 24.7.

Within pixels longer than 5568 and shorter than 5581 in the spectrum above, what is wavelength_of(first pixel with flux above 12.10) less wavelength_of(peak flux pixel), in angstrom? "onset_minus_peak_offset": -5.1 angstrom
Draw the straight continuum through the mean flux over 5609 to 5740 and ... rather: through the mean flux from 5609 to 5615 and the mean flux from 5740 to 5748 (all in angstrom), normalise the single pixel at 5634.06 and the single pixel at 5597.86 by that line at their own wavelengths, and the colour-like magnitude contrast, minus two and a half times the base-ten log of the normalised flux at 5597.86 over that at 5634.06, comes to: 0.105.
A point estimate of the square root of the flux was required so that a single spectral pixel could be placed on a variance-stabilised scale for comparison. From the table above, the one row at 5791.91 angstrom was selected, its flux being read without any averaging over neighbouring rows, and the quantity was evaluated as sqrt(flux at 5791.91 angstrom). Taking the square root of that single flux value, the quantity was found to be 3.49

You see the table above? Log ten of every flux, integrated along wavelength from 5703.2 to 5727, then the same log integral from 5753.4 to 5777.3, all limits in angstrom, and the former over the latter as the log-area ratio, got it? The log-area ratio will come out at 0.96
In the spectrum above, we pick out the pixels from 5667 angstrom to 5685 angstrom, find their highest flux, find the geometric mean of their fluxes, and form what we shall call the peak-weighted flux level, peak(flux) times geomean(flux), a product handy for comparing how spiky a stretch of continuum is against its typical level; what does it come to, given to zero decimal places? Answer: 159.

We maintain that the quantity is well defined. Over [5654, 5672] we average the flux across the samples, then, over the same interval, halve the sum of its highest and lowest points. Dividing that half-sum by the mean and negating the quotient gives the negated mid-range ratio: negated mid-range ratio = -1.00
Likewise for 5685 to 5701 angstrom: -0.97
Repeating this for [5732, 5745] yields -0.99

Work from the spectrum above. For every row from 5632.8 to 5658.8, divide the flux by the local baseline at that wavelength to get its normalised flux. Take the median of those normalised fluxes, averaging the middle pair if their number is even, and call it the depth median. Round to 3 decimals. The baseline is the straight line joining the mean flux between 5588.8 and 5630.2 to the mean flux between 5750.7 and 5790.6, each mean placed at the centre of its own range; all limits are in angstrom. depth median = 0.982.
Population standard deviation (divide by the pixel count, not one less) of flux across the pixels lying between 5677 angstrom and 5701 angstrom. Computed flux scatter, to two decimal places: 0.72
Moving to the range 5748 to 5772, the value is 0.78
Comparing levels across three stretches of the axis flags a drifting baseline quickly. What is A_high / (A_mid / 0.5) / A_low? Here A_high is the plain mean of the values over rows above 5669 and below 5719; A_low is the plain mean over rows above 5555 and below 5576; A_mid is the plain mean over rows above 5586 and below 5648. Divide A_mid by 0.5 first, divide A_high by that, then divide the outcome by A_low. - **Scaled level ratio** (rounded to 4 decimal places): 0.0411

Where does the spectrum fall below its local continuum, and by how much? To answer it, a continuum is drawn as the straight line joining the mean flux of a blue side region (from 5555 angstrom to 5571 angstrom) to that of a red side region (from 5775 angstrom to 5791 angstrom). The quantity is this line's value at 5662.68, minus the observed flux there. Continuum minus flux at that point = -0.8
